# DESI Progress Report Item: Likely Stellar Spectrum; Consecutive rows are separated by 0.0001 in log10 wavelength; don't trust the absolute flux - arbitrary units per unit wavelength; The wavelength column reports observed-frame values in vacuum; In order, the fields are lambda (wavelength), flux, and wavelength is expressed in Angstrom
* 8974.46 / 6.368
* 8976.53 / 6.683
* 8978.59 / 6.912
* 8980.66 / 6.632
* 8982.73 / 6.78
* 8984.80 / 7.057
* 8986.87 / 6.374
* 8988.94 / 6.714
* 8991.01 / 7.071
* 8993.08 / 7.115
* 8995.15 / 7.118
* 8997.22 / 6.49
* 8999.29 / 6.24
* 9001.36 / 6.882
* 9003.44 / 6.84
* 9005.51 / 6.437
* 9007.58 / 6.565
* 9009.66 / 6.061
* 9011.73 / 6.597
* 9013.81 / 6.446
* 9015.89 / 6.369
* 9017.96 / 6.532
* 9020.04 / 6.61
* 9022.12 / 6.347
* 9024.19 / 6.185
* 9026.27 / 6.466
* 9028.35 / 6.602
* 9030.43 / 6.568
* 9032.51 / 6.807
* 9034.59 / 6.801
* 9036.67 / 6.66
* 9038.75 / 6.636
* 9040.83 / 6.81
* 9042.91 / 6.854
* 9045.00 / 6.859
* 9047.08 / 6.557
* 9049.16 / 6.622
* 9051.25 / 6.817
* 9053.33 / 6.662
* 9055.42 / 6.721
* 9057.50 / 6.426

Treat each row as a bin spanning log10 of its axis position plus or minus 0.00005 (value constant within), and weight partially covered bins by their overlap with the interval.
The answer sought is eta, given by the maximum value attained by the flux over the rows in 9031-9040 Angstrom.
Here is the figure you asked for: 6.807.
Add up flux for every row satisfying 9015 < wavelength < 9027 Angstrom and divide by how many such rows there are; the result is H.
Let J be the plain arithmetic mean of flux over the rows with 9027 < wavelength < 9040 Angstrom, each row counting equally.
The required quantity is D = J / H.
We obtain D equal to 1.041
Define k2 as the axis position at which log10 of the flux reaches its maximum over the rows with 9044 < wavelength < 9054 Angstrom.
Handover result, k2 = 9045.00 Angstrom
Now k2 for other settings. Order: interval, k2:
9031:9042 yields 9040.83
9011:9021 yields 9020.04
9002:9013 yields 9003.44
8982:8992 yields 8991.01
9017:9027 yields 9020.04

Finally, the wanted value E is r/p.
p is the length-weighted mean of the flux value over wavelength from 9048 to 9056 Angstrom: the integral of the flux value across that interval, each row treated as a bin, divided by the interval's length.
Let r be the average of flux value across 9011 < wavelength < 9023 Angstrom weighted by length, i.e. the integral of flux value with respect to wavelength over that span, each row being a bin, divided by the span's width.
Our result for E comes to 0.97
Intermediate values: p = 6.70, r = 6.48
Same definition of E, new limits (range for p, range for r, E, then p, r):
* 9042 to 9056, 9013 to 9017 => 0.95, 6.72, 6.41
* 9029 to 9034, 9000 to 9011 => 0.98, 6.69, 6.55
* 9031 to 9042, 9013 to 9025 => 0.95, 6.74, 6.42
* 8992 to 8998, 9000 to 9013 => 0.95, 6.93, 6.55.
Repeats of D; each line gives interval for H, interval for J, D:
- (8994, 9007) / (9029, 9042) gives 1.007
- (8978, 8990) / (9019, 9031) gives 0.958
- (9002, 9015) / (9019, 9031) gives 0.996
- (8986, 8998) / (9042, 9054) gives 0.988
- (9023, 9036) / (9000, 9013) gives 0.999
